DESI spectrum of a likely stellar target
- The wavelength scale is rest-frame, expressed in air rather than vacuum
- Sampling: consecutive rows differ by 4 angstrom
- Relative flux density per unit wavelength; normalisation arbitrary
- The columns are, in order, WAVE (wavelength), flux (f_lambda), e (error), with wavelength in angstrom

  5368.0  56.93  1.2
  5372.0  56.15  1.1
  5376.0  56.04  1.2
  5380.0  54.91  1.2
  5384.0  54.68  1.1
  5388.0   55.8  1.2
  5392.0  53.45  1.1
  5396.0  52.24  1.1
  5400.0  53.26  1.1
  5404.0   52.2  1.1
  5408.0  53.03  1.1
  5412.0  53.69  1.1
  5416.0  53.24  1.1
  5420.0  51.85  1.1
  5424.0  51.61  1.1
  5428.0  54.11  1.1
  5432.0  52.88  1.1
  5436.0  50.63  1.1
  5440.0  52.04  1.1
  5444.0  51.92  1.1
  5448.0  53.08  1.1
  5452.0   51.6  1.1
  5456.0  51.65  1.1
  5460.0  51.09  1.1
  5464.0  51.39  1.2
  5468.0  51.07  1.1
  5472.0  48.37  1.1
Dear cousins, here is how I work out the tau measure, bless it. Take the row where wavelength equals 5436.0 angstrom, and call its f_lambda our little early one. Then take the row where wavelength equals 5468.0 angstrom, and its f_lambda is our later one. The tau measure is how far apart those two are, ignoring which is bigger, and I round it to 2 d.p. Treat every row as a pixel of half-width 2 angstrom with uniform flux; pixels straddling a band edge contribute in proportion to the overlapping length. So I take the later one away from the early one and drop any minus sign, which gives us 0.44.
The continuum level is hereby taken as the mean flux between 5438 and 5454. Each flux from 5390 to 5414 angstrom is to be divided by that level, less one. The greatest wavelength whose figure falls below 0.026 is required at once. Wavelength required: 5408.0 angstrom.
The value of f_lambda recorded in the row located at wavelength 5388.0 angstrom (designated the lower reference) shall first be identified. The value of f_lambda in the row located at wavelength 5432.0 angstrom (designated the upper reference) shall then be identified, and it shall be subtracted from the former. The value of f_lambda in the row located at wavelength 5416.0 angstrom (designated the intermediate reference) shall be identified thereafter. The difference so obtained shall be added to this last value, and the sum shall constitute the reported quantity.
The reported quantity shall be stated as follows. 56.2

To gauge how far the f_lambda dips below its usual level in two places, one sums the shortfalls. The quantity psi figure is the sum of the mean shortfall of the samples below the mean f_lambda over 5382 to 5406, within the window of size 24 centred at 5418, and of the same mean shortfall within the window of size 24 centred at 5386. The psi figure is -0.2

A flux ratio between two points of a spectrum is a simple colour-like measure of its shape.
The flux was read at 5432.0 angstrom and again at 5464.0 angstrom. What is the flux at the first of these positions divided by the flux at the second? 1.03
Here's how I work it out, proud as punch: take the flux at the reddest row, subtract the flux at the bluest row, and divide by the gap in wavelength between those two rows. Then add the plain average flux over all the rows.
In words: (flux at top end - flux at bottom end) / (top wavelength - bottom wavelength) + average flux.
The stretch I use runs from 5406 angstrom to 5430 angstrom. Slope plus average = 53.0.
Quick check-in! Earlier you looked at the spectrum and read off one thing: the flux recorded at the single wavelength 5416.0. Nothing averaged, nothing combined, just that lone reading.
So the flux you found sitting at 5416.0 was 53.24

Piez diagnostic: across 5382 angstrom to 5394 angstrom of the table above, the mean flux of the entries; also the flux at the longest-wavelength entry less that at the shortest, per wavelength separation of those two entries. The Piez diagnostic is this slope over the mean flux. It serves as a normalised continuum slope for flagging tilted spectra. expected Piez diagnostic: -0.0028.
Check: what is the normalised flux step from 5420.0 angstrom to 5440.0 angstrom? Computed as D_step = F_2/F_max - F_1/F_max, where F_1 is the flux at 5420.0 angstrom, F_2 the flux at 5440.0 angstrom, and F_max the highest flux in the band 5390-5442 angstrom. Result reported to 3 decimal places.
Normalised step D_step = 0.004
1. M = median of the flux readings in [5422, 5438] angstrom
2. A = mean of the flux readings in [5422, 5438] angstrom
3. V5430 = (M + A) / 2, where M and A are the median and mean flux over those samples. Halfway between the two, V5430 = 52.3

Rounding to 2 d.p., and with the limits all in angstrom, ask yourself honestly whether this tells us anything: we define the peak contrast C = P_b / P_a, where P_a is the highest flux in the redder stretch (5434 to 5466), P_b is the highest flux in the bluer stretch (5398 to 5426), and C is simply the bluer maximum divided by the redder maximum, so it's 1.01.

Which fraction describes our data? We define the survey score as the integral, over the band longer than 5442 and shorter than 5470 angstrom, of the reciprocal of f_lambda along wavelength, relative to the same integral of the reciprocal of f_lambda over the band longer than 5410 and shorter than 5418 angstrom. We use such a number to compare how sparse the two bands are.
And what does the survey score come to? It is 3.6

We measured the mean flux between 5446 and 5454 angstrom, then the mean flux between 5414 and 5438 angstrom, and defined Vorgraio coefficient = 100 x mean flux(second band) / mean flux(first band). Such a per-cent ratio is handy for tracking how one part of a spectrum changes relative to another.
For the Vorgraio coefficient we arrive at 100.1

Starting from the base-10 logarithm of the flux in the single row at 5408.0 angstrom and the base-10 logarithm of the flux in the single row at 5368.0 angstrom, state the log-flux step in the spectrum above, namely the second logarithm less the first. 0.031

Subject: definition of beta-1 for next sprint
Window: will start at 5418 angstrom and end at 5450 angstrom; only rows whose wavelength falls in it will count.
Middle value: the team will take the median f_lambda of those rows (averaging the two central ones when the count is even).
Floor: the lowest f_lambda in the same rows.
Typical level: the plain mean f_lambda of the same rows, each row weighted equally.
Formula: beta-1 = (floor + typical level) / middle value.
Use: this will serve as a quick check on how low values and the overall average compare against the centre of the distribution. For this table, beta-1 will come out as 1.98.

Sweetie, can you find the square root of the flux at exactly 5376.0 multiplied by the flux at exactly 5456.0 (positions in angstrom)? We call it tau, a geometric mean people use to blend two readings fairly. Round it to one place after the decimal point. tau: 53.8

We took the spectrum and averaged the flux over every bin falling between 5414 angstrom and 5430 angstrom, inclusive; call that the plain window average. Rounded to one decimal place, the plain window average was 52.7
